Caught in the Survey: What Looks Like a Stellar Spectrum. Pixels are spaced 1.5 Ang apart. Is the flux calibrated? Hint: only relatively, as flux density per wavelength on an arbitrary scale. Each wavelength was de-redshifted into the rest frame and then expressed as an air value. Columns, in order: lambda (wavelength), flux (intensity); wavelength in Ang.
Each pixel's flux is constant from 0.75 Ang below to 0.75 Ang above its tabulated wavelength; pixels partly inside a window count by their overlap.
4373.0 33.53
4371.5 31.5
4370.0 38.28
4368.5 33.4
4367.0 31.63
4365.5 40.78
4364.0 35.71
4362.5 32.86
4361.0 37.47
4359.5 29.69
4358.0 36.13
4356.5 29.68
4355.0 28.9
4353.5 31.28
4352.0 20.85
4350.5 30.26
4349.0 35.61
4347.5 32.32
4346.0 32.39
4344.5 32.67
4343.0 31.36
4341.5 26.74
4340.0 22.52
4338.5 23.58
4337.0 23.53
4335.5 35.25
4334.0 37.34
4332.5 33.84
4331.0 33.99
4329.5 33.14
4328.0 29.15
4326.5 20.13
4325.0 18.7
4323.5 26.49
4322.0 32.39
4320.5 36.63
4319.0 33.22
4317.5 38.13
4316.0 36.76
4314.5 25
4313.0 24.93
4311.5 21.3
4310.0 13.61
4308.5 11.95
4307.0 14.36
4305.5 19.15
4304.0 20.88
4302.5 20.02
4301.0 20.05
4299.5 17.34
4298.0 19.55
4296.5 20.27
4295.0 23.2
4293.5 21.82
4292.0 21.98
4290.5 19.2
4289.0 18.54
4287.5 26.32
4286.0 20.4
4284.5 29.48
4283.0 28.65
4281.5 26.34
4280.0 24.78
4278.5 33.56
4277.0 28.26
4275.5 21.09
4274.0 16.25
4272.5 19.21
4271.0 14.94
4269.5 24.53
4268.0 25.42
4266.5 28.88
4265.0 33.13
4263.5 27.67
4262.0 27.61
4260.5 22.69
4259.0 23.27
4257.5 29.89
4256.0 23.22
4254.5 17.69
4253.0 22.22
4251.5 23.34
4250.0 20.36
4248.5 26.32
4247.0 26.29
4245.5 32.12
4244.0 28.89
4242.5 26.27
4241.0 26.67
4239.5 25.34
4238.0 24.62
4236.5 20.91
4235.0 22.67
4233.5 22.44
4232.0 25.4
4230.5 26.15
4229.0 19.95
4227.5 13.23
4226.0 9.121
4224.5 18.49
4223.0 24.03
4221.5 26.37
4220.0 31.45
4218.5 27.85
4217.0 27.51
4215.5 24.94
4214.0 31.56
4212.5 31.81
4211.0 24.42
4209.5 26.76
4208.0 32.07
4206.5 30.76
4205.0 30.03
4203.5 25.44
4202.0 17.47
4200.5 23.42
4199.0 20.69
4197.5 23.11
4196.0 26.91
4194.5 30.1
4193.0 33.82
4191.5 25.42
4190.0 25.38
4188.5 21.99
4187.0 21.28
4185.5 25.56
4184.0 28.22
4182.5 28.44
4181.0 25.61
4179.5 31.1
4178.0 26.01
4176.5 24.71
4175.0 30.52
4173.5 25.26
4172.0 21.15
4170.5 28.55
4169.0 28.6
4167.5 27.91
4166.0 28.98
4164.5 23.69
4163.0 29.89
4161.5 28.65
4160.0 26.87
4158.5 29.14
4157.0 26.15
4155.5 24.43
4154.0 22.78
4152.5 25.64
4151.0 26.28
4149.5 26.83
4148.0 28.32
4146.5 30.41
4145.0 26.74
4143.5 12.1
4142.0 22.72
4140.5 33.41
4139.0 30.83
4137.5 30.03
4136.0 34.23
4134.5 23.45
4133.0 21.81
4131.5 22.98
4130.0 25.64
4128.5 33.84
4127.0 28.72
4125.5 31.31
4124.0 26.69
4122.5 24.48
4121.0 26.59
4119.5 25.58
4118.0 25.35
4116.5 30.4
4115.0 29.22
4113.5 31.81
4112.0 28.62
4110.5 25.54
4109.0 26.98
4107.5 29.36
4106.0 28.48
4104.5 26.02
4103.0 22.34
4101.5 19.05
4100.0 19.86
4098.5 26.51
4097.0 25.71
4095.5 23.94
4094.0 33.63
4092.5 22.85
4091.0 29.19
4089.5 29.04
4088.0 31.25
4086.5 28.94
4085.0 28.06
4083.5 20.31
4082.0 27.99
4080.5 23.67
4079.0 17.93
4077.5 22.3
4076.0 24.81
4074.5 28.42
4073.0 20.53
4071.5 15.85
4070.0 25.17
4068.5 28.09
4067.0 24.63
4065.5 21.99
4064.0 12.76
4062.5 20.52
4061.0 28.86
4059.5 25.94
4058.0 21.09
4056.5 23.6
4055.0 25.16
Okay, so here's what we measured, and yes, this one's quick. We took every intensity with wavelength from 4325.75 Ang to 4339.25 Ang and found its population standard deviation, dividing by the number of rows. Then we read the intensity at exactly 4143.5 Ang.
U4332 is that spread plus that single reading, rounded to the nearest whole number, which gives 18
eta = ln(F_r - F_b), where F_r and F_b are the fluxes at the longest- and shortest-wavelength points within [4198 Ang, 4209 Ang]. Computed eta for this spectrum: 2.4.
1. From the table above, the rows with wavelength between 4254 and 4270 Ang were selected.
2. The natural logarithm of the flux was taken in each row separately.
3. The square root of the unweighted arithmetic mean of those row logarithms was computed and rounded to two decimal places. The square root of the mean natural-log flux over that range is 1.80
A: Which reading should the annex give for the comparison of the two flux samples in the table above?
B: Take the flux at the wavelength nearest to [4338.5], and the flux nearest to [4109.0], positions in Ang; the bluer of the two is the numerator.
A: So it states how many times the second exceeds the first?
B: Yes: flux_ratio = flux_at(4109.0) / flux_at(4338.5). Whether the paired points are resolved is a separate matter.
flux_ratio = 1.14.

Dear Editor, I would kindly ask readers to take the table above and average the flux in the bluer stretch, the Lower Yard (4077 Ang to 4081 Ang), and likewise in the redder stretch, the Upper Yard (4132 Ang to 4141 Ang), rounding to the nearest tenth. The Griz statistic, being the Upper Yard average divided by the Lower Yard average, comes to 1.4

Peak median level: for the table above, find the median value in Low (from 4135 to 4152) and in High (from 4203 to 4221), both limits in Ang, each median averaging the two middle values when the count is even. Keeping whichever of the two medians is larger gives 28.9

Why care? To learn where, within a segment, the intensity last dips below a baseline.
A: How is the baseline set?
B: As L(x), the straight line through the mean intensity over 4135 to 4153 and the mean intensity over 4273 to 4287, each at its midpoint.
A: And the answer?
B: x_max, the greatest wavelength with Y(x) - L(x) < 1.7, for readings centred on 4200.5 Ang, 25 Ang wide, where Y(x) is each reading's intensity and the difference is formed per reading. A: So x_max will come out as 4211.0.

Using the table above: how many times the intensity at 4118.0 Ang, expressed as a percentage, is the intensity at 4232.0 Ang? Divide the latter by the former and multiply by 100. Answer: 100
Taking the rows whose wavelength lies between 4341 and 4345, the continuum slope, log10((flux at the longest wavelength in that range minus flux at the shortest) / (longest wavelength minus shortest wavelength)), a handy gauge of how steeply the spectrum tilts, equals 0.30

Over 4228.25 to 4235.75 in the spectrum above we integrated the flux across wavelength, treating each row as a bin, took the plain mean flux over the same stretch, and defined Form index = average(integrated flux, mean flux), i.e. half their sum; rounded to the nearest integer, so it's 99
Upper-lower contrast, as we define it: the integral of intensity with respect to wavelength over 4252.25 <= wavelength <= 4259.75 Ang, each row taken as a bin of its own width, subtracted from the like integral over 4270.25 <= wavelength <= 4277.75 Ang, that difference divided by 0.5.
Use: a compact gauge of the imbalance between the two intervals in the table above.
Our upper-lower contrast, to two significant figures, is -50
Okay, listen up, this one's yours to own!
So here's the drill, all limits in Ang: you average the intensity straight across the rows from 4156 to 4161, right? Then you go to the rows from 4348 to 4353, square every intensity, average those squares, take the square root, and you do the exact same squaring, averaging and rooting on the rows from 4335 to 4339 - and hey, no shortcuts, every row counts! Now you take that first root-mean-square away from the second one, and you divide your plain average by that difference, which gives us -18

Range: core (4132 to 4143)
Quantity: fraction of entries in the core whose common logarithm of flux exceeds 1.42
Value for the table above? 0.57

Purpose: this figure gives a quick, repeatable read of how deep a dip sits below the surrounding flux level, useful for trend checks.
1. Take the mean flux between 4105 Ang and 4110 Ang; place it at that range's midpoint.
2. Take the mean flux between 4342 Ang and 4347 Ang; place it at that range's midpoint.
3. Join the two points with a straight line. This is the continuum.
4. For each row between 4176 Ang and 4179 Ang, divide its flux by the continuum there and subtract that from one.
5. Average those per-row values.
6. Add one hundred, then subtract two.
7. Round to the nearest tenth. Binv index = 98.1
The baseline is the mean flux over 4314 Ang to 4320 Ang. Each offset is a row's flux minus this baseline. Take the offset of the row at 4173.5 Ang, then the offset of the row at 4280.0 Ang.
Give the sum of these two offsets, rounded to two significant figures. -17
